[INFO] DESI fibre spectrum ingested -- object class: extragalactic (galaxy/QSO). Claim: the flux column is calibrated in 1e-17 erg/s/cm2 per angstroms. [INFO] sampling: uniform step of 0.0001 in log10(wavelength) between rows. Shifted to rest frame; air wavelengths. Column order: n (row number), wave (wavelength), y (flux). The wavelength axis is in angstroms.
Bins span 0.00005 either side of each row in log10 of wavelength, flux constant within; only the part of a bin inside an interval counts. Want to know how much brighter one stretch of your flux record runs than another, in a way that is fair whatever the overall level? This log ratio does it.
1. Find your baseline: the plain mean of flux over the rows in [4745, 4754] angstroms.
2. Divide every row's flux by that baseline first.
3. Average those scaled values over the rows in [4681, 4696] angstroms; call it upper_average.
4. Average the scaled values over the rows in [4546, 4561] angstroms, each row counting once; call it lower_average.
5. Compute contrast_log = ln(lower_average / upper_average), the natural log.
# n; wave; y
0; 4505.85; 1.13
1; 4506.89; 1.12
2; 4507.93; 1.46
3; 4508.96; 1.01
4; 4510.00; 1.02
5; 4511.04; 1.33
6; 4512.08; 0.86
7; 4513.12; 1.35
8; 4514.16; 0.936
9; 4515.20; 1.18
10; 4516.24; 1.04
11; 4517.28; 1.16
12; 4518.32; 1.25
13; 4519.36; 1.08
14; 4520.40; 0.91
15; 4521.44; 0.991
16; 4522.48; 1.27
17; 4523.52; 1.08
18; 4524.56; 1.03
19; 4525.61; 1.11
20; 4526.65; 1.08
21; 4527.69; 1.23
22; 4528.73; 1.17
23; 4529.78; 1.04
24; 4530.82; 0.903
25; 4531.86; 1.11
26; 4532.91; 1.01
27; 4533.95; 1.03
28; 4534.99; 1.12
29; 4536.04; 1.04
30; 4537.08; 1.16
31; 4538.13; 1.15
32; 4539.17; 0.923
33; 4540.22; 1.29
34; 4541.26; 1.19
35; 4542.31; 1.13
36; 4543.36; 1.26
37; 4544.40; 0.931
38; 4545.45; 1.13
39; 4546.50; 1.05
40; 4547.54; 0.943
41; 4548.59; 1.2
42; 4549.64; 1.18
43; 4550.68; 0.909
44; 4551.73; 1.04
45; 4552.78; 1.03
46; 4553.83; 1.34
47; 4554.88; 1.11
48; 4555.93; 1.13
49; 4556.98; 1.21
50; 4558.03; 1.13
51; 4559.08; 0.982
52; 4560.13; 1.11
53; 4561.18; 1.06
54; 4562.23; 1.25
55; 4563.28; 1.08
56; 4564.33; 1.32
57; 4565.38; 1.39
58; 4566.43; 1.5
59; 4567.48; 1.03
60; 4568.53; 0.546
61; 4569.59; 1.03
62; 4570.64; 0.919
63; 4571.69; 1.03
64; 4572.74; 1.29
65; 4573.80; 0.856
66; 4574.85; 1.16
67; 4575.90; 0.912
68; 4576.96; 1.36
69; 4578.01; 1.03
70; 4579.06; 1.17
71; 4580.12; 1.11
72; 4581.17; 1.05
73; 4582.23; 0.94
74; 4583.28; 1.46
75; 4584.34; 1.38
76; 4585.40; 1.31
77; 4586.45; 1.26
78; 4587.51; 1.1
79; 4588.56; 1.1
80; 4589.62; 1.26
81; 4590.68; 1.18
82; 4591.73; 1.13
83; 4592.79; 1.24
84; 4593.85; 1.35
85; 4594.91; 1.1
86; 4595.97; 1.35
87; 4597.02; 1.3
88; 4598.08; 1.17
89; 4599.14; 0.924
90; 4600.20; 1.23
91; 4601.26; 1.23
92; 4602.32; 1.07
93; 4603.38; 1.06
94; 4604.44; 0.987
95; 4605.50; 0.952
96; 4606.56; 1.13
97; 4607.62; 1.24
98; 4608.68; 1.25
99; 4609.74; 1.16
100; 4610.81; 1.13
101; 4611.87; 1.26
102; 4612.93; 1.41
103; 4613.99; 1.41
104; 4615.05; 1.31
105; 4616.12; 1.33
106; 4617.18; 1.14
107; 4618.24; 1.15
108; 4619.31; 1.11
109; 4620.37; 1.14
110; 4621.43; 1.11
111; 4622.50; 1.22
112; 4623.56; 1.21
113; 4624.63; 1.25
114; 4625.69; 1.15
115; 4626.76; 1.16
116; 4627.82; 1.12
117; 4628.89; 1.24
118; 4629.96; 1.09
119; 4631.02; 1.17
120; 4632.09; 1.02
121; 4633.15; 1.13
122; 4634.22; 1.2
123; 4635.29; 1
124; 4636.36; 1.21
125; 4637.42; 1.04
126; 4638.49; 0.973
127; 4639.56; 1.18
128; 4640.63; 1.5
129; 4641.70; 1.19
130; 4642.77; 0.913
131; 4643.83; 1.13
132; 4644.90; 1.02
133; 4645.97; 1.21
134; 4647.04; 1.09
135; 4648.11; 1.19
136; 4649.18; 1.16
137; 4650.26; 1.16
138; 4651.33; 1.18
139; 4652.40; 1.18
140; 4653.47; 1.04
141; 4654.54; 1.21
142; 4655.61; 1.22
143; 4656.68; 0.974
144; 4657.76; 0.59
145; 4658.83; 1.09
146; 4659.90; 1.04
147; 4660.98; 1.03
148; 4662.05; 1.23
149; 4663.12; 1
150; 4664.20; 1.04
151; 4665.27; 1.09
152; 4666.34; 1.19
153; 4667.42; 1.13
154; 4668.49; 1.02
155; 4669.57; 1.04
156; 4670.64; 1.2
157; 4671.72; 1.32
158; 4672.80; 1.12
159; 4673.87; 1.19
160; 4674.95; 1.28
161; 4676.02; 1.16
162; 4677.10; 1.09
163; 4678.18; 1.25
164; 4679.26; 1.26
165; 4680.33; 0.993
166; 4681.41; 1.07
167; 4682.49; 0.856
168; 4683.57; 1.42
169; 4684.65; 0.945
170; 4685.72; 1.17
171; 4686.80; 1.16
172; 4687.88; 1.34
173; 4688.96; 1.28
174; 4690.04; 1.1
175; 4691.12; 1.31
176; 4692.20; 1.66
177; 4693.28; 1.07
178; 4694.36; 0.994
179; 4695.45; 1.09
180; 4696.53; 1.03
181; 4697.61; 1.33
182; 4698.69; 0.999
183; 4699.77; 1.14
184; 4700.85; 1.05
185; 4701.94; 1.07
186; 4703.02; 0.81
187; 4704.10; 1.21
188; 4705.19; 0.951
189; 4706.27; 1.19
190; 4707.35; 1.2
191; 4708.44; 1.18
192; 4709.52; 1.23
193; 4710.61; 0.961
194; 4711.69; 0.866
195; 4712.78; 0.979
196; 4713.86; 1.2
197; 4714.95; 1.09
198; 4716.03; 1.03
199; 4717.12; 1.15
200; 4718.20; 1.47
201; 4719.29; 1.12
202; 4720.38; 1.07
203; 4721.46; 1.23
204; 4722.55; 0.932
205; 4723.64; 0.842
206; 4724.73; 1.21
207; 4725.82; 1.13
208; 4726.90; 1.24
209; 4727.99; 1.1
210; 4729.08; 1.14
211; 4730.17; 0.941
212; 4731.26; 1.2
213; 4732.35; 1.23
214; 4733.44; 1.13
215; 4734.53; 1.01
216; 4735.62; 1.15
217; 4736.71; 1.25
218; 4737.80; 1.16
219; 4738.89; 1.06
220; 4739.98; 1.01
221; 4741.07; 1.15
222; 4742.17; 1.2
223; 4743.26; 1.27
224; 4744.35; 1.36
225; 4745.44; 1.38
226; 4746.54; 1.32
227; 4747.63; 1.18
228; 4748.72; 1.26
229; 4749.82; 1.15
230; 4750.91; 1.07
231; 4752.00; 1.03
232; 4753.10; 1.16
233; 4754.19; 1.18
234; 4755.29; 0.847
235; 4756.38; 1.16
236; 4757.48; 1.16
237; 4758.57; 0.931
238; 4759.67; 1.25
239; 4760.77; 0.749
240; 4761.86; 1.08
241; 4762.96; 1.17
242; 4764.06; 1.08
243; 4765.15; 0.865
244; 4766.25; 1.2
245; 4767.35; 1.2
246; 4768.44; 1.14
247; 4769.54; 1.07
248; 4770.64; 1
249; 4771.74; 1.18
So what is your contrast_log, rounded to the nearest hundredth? -0.07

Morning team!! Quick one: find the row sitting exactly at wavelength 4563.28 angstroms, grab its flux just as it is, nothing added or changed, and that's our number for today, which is 1.08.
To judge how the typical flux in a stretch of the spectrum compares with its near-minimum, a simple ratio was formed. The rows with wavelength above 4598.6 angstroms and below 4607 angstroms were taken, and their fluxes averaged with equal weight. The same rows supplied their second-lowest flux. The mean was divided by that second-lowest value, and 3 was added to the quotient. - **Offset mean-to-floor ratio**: 4.13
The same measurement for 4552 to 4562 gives 4.09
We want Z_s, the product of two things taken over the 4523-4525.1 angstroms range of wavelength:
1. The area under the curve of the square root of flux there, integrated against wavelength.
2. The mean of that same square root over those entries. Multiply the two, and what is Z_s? 2.2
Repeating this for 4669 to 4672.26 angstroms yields 3.8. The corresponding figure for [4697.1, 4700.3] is 3.7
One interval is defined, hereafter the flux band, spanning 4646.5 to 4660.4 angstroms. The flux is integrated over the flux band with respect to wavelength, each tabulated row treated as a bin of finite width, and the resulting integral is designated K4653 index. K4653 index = 15.1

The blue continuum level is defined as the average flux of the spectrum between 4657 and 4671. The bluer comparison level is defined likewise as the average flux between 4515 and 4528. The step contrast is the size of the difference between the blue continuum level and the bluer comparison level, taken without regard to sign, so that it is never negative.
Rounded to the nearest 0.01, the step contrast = 0.06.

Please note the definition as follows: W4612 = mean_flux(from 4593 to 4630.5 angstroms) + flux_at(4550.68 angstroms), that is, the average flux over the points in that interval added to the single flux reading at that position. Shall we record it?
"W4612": 2.09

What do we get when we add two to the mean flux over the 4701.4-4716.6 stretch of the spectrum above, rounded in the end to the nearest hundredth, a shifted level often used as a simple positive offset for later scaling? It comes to 3.07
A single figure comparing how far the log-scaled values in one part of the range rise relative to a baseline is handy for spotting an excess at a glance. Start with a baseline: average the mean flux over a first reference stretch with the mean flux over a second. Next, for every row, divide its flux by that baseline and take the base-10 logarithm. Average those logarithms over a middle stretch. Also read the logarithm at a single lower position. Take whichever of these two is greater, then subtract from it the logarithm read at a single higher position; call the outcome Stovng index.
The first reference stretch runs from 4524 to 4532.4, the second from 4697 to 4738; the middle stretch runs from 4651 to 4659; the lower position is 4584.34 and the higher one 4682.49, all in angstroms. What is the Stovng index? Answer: 0.21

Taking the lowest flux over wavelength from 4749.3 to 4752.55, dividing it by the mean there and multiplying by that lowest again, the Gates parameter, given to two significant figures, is 0.98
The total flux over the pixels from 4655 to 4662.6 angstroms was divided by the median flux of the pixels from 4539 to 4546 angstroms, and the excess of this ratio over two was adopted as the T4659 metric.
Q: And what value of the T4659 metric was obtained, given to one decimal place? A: 4.3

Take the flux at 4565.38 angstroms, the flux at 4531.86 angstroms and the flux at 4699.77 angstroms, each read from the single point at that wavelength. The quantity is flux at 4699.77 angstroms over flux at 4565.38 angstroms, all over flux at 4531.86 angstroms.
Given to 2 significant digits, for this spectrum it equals 0.74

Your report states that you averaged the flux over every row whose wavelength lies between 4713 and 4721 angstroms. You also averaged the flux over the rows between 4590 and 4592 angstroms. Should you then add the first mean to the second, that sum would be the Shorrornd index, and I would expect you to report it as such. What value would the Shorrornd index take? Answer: 2.32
